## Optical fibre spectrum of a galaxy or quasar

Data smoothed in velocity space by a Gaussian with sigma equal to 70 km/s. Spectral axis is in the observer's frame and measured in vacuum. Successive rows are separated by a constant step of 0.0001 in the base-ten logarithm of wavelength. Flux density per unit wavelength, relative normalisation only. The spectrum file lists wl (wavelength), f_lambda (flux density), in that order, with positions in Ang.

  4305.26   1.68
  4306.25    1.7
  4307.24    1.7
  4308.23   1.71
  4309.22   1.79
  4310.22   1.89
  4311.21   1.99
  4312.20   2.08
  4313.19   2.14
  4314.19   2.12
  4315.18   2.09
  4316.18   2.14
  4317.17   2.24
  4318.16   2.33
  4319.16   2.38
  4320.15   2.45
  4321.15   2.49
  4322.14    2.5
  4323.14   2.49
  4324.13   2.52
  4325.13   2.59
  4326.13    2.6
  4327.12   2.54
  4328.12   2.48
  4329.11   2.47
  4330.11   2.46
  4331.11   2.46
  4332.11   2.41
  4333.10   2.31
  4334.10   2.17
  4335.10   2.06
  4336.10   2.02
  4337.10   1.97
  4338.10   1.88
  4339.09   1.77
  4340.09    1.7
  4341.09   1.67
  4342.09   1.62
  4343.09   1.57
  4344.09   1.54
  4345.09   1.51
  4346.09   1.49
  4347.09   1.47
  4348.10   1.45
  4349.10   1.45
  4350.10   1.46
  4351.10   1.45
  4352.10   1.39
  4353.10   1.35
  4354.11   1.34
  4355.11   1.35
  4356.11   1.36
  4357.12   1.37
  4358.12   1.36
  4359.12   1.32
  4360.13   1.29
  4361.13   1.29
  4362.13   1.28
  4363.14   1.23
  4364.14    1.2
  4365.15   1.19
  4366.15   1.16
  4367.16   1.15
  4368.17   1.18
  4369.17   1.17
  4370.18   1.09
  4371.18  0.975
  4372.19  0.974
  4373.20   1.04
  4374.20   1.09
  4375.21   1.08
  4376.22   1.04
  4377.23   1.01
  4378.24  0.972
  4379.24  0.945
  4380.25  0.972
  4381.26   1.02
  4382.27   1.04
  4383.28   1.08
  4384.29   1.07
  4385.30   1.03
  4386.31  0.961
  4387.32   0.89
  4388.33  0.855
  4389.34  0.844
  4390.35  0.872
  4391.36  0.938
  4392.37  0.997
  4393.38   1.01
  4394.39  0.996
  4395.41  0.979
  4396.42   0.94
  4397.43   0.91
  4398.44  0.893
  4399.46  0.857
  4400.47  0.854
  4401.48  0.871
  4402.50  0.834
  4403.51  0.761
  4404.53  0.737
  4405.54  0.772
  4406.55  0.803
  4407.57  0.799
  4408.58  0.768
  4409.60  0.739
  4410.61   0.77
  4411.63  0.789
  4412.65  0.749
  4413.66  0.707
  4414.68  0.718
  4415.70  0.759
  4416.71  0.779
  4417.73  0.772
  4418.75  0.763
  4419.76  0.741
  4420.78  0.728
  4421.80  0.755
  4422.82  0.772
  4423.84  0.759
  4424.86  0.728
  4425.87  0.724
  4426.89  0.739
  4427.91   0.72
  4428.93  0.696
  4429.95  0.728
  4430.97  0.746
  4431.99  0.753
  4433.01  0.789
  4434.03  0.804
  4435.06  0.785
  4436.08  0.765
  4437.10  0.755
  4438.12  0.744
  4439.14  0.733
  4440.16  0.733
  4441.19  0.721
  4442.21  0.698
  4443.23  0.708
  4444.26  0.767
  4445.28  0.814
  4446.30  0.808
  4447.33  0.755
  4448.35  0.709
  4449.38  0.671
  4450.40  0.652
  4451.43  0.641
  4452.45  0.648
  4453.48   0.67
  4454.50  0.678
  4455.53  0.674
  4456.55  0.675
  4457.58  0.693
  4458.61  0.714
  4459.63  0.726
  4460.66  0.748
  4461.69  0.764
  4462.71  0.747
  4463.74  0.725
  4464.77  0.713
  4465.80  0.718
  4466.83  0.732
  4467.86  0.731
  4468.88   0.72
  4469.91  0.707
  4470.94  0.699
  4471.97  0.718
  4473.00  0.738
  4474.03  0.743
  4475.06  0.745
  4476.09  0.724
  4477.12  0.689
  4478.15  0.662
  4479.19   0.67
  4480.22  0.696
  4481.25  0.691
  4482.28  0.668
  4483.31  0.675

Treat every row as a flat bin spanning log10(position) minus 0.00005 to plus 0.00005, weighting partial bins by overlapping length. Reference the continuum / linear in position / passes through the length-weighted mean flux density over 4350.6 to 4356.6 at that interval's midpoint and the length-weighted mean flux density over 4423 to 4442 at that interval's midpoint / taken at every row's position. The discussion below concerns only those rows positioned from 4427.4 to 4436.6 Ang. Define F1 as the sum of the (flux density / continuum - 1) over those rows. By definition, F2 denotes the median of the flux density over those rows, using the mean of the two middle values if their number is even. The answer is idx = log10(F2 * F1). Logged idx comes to -1.3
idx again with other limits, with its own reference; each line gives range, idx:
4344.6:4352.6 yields -0.4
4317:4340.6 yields 1.4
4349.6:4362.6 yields -2.6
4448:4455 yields -0.2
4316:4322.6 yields 0.9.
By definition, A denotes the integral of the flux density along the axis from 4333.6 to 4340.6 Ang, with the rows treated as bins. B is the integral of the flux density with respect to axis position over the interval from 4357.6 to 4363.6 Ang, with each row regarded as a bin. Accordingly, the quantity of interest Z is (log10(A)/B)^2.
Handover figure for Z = 0.021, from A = 14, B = 7.8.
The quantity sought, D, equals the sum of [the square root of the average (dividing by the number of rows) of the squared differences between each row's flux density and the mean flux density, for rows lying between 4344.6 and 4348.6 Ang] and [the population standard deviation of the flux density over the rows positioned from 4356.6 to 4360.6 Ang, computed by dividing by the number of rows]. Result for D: 0.054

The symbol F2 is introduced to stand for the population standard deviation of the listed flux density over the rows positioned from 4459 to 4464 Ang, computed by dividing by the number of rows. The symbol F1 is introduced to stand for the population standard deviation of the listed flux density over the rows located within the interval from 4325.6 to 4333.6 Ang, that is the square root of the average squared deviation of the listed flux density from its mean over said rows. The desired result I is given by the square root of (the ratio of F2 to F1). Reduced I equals 0.4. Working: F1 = 0.080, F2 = 0.0148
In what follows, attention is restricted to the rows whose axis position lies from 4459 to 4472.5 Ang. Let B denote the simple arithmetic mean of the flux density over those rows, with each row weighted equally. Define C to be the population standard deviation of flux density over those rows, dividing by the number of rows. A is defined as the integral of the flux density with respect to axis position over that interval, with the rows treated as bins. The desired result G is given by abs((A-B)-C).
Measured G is 9.1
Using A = 9.8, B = 0.73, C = 0.02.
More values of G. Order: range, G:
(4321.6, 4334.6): 29.4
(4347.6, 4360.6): 16.5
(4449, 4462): 8.2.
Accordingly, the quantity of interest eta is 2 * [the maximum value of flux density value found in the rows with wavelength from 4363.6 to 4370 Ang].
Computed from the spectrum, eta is 2.4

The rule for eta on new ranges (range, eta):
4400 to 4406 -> 1.7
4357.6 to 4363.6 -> 2.7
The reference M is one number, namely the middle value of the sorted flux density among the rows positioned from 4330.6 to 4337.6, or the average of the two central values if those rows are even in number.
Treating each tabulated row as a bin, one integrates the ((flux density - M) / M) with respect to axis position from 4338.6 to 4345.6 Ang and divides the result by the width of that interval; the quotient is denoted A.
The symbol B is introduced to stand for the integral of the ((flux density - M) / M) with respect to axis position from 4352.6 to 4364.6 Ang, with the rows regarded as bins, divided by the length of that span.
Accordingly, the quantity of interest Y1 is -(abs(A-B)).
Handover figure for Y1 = -0.14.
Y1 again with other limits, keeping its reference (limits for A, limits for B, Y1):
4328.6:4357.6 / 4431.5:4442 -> -0.45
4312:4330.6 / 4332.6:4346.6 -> -0.26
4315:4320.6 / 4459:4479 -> -0.72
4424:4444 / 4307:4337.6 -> -0.70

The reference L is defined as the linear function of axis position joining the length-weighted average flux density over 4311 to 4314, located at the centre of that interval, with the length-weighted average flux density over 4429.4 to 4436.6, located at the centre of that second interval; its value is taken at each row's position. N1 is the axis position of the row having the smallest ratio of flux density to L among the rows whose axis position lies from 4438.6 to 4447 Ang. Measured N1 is 4439.14 Ang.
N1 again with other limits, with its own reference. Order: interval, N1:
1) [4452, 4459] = 4452.45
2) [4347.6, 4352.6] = 4352.10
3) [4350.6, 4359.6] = 4354.11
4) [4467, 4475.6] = 4467.86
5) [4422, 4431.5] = 4424.86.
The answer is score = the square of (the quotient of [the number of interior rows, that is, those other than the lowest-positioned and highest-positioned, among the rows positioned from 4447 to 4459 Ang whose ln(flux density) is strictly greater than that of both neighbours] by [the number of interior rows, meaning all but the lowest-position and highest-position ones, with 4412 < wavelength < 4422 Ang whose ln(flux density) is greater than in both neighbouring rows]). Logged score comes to 1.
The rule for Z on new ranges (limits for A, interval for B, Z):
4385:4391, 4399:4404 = 0.031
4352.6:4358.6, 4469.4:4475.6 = 0.041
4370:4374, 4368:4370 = 0.069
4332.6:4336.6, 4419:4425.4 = 0.038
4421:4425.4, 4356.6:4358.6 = 0.036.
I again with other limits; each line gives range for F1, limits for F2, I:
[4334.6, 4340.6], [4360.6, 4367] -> 0.6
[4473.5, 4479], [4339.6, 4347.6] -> 1.6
